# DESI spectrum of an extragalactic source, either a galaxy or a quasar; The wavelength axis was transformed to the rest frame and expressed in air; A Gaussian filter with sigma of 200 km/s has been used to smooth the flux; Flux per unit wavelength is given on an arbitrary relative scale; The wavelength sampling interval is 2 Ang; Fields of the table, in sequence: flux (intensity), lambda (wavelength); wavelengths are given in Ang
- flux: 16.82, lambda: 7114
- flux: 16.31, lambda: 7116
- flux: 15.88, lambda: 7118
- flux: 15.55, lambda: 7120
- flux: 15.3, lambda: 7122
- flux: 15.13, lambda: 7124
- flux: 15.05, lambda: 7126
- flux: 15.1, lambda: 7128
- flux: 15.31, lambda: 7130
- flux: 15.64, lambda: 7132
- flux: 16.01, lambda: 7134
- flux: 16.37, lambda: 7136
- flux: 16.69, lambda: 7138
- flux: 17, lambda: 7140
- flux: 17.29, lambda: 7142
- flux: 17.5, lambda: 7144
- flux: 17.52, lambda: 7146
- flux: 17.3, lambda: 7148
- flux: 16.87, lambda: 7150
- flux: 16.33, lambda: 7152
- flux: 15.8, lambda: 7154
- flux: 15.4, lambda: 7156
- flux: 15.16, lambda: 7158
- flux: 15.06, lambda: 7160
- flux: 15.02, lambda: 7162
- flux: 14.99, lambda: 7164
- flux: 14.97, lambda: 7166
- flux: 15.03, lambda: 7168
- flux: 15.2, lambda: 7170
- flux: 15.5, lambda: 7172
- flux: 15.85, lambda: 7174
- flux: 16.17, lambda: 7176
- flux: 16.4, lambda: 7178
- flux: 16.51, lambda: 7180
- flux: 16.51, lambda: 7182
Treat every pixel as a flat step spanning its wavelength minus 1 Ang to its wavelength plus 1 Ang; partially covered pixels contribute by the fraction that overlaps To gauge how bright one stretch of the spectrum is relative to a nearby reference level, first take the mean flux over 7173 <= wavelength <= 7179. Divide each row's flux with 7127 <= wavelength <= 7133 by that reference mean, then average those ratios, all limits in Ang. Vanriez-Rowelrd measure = 0.95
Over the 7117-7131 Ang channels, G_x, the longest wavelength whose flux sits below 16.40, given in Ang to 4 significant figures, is 7130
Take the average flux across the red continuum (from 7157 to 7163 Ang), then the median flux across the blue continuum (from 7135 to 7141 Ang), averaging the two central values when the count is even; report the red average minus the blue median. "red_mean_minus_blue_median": -1.6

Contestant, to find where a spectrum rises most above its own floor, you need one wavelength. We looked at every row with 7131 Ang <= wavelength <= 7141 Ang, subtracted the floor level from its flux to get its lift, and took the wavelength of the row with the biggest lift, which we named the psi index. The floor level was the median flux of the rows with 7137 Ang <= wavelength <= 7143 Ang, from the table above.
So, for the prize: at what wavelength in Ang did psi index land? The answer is 7140 Ang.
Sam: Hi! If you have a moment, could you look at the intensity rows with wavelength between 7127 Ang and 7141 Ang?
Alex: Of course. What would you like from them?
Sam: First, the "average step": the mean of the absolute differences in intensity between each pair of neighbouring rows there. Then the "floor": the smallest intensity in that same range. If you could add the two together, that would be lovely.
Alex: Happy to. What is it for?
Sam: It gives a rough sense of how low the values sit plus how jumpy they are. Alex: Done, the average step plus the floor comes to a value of 15.4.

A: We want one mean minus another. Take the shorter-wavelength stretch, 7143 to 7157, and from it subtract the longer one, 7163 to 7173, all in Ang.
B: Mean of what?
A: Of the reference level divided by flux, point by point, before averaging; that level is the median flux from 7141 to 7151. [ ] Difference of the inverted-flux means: -0.10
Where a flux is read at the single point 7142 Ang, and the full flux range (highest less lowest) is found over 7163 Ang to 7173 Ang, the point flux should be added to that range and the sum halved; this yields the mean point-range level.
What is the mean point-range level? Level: 8.9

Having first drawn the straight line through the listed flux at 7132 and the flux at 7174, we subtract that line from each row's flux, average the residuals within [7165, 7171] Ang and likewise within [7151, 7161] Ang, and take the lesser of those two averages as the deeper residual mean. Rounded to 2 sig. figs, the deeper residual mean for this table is -0.75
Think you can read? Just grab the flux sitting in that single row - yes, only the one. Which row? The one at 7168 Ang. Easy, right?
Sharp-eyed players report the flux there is 15.03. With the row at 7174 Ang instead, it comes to 15.85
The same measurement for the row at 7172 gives 15.5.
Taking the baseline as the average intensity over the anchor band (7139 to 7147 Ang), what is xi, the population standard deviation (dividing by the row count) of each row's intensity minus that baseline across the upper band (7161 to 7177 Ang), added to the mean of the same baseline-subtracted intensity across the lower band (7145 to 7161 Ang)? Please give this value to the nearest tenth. -0.7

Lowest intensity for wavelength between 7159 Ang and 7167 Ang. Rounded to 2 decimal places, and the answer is 14.97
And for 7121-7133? 15.05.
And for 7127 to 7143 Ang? 15.10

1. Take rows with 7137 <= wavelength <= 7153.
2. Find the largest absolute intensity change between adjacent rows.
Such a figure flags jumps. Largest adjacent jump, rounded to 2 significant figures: 0.54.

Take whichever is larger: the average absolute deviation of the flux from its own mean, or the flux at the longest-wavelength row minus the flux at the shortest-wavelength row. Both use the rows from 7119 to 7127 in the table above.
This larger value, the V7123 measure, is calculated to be 0.17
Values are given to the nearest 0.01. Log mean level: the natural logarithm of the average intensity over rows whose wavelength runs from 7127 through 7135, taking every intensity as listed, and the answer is 2.74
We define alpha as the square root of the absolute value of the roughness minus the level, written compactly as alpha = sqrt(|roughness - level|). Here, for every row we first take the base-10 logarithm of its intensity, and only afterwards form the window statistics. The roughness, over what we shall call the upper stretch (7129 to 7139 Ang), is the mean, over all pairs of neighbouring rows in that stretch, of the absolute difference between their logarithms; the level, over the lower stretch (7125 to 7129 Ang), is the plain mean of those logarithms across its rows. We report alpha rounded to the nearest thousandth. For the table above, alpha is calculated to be 1.081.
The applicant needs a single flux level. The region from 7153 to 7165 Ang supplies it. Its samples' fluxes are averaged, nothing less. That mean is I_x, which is 15.2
